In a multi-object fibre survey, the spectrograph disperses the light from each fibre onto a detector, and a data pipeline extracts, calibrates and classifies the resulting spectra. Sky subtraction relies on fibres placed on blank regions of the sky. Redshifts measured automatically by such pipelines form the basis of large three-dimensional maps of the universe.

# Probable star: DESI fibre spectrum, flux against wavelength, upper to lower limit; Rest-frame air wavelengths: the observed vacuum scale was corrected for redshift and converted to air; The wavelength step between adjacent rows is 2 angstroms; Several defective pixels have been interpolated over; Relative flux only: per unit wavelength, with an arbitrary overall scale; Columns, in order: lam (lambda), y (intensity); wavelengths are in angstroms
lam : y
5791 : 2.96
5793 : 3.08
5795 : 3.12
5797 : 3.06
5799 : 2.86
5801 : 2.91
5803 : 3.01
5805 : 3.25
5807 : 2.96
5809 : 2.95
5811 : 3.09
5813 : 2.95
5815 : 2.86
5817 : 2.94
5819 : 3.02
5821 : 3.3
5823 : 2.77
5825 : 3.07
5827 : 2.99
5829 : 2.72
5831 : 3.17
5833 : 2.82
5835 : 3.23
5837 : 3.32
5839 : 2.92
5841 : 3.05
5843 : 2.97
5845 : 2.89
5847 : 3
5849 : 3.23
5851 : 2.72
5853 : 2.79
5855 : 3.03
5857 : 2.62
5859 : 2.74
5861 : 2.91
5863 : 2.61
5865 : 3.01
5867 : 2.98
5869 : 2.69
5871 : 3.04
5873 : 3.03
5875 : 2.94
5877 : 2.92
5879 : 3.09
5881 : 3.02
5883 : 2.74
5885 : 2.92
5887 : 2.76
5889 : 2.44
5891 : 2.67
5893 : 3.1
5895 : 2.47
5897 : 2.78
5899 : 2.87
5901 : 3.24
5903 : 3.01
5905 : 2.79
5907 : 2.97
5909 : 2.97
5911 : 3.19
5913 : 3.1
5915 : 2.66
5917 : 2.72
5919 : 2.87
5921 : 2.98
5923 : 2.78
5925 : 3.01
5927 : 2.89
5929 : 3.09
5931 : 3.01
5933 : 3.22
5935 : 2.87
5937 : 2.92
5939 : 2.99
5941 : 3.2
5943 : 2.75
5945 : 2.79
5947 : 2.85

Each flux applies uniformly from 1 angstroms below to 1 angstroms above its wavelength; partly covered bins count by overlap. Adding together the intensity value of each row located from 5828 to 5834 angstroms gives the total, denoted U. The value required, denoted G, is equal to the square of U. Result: 76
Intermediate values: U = 9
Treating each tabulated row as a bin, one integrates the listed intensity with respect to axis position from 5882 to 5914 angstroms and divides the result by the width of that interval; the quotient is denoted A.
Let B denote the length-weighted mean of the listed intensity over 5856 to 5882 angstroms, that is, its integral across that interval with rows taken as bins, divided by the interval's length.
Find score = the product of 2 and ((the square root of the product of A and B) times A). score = 16.6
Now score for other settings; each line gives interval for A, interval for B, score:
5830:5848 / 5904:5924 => 18.1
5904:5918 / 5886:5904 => 16.7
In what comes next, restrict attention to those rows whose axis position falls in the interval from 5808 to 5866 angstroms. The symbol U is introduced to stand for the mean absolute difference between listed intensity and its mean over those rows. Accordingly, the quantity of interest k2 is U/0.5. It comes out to 0.29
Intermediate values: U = 0.146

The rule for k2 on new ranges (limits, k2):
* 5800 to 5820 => 0.16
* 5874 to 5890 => 0.31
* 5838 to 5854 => 0.23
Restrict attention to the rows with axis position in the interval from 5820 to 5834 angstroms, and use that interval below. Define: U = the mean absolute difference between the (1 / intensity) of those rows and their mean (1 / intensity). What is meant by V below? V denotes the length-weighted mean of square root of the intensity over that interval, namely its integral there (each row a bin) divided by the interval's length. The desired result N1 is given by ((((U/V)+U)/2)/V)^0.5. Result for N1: 0.096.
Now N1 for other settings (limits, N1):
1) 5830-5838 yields 0.087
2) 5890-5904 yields 0.109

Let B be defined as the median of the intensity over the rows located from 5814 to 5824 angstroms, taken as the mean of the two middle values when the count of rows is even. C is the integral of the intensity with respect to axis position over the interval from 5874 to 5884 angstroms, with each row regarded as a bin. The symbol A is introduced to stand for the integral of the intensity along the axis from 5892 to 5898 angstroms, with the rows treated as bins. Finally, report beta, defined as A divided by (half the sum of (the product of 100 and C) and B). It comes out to 0.011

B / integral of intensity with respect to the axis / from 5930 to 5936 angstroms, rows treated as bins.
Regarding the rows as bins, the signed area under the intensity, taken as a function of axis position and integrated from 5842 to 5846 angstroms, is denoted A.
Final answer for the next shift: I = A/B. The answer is 0.6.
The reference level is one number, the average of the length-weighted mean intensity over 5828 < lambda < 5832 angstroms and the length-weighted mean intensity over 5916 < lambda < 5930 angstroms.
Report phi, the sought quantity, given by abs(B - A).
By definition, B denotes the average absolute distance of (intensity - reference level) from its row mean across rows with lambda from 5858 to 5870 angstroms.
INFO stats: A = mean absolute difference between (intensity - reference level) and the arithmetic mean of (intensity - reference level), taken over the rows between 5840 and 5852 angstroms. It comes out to 0.027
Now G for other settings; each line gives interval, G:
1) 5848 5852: 35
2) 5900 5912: 330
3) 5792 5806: 453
